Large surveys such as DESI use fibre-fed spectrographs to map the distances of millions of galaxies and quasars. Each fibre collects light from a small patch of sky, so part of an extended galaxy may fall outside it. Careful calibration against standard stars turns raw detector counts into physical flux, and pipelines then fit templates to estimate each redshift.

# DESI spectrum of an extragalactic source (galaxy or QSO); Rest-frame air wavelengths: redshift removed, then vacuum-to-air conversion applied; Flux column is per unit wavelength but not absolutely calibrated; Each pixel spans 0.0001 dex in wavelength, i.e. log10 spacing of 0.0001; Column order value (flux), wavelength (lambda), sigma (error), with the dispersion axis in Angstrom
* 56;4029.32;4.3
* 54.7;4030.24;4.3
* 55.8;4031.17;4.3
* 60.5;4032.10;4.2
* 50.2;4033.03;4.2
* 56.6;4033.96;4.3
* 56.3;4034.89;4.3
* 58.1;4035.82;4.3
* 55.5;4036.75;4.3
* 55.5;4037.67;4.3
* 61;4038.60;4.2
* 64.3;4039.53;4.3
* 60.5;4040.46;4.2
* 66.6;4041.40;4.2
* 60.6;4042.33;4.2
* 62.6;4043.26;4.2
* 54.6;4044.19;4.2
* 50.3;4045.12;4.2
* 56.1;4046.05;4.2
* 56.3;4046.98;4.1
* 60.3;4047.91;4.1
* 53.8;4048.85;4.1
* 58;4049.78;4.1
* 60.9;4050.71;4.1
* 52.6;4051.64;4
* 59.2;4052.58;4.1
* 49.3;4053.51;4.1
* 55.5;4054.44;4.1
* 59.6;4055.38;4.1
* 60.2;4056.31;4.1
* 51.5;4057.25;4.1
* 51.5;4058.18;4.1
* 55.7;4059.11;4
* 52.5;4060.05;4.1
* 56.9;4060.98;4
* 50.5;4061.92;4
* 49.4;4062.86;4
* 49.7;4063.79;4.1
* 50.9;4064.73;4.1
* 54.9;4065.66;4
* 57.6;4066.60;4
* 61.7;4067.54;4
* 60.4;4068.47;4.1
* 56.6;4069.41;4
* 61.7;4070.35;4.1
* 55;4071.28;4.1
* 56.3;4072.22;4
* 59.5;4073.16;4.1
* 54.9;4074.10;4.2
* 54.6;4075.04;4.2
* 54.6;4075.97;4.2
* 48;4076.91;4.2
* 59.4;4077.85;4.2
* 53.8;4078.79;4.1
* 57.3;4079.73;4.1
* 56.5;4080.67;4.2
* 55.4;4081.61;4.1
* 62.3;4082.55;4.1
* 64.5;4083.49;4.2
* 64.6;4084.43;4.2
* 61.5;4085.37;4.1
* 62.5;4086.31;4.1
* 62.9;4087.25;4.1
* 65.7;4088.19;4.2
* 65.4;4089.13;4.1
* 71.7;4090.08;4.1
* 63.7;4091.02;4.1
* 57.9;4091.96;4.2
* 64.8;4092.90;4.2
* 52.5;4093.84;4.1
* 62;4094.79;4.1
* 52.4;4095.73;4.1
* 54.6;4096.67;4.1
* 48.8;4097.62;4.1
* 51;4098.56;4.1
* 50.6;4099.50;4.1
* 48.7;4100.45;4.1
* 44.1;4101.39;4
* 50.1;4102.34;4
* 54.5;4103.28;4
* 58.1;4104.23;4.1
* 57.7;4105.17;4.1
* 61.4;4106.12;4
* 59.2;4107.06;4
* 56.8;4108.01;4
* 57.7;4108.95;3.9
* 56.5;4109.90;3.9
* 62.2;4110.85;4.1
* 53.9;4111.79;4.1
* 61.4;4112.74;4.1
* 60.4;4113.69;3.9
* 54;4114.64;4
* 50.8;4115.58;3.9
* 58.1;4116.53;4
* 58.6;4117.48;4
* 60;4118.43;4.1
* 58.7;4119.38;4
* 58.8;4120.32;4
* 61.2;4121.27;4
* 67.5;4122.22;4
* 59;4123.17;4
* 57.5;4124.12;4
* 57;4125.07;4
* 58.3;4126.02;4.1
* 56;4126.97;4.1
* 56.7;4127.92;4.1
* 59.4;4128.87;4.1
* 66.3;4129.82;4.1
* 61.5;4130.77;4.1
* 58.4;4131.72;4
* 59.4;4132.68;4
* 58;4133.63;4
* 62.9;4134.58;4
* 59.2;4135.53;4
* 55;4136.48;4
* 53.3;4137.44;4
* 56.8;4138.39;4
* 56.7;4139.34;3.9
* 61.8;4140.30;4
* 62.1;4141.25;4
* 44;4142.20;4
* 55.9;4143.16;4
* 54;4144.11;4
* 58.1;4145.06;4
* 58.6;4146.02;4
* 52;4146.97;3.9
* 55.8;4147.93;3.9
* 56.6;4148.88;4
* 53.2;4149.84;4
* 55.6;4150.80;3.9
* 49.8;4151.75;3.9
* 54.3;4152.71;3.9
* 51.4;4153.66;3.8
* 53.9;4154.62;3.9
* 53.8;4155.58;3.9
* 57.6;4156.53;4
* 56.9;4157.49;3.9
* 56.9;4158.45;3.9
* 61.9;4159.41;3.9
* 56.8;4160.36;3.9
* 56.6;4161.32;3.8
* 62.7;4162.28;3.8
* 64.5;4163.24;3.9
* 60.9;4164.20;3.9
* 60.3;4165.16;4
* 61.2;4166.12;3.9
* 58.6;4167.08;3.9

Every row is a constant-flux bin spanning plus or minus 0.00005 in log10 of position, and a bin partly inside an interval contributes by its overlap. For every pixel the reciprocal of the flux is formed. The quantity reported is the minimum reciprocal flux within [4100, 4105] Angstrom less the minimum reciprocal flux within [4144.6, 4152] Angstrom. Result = 0.000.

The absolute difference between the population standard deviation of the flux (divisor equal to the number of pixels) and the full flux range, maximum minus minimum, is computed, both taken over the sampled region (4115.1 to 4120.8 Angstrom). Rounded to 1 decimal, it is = 6.1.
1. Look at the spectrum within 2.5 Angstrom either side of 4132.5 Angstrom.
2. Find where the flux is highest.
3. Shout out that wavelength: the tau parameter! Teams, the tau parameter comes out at 4134.58 Angstrom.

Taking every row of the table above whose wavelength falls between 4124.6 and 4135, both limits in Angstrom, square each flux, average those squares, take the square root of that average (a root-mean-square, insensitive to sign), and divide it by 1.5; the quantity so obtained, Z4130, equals 39.7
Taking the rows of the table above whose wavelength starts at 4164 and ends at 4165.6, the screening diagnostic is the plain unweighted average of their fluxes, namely 61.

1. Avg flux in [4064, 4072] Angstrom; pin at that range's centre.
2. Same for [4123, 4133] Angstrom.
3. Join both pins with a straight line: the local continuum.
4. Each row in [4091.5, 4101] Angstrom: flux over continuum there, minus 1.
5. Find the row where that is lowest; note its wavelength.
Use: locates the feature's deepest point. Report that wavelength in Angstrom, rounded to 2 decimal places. 4100.45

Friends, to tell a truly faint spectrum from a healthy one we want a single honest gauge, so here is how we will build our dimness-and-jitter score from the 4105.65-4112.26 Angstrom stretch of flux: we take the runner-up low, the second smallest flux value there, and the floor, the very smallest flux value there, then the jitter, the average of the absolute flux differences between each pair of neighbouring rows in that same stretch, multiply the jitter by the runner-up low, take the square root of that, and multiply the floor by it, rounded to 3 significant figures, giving 753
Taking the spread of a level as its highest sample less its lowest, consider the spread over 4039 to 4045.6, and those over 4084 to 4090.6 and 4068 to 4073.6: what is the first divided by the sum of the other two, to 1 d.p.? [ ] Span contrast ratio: 1.0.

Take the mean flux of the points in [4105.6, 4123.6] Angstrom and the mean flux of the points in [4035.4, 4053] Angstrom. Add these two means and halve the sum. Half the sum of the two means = 58.5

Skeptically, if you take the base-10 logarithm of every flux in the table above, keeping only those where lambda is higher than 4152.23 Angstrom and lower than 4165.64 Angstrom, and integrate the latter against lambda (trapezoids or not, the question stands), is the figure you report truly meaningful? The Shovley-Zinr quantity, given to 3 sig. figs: 23.6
